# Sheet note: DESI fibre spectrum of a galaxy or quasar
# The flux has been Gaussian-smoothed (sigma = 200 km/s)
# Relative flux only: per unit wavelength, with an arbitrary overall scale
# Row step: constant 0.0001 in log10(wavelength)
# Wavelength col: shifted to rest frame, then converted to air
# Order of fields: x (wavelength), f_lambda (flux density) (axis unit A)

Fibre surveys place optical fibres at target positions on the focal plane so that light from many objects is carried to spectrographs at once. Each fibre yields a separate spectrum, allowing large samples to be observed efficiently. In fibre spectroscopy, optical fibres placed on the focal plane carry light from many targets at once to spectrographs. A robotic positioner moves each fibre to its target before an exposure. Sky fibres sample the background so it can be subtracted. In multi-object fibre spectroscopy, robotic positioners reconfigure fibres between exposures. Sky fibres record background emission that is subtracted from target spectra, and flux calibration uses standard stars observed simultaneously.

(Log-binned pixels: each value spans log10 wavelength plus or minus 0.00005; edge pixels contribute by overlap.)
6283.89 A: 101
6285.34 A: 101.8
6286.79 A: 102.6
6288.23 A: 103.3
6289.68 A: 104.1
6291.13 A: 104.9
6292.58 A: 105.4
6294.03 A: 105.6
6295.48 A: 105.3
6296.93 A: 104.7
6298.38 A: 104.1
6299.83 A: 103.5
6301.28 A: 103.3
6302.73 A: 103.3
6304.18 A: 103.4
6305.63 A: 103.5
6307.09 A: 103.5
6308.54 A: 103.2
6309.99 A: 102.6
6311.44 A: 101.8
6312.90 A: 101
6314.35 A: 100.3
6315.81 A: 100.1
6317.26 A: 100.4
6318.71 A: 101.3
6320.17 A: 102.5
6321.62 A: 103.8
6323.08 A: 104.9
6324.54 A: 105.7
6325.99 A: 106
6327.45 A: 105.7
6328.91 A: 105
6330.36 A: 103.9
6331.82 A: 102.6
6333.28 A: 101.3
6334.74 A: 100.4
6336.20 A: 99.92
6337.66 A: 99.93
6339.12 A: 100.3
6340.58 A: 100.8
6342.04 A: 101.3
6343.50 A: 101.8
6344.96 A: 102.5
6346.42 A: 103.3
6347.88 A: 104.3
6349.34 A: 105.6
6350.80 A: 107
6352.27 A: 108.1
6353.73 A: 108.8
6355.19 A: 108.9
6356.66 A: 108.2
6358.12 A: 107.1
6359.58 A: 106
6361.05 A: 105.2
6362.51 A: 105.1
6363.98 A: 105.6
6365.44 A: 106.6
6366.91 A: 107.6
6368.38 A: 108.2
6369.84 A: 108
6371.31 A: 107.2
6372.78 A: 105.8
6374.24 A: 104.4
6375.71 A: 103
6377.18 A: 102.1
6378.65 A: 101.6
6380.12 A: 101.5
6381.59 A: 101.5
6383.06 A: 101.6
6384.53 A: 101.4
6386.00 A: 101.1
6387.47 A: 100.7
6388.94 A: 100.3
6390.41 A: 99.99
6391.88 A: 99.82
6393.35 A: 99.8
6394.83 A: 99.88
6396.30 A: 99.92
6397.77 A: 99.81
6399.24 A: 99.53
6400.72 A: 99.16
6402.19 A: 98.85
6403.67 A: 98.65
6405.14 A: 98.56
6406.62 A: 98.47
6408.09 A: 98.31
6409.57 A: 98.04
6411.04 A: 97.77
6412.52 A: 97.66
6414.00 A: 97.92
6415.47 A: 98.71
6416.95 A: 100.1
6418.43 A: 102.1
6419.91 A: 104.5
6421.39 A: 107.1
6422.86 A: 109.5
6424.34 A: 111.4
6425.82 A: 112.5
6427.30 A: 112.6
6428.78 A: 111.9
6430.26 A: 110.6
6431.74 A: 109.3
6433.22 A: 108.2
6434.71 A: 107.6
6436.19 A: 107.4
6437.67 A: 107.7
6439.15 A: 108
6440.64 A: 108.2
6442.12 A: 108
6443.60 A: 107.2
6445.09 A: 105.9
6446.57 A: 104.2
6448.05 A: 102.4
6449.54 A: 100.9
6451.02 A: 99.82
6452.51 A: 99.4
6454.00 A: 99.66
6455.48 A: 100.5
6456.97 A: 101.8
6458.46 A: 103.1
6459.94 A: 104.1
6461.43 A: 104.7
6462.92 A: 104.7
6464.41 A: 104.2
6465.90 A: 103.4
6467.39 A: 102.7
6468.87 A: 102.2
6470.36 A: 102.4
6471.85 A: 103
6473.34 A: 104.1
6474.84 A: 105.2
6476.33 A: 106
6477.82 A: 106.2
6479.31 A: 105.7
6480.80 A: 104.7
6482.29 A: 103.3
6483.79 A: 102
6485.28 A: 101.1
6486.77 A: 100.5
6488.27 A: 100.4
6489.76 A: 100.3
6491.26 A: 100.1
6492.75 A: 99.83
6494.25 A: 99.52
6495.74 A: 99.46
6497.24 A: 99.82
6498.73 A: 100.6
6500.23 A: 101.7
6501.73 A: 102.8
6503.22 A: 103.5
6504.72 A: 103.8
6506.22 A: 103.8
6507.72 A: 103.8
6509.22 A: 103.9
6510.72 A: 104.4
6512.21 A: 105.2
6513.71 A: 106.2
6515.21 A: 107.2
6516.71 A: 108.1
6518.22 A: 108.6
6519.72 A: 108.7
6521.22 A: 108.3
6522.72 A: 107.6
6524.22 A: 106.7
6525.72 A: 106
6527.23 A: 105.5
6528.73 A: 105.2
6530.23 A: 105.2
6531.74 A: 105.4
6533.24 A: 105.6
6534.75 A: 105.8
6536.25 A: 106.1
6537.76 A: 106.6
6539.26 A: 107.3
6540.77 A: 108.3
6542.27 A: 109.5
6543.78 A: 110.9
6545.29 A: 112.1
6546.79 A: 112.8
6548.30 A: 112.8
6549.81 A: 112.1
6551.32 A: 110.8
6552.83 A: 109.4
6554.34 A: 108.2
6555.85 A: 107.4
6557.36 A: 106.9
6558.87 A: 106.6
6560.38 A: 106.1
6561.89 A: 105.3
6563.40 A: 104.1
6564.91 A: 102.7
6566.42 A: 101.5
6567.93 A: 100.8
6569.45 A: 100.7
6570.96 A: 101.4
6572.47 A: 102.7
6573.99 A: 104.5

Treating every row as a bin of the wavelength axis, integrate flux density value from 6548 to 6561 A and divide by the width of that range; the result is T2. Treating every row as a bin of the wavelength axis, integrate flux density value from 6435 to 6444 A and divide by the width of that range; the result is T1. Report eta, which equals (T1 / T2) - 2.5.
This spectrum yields -1.51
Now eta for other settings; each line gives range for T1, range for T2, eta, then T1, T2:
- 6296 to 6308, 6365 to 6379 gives -1.52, 104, 105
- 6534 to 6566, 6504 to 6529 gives -1.48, 108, 106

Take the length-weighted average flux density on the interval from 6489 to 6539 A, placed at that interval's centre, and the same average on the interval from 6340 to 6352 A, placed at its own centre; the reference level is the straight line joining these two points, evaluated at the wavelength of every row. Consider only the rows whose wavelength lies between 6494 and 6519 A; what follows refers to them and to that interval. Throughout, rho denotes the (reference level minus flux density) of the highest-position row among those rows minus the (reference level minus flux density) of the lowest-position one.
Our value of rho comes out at -9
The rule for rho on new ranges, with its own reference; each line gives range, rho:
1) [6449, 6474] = -3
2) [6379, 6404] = 3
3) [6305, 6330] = -1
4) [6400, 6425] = -12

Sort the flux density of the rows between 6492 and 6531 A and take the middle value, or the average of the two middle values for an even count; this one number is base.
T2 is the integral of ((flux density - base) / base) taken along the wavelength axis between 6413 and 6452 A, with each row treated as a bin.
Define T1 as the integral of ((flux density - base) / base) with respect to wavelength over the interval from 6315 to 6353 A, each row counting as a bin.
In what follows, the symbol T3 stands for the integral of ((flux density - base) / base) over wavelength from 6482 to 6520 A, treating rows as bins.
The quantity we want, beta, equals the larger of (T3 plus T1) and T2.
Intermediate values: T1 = -0.65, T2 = 0.5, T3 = -0.7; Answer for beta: 0.5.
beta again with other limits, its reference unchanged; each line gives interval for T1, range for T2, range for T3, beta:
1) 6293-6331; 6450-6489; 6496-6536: -0.4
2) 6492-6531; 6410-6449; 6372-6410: 0.4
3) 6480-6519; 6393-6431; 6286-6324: -0.8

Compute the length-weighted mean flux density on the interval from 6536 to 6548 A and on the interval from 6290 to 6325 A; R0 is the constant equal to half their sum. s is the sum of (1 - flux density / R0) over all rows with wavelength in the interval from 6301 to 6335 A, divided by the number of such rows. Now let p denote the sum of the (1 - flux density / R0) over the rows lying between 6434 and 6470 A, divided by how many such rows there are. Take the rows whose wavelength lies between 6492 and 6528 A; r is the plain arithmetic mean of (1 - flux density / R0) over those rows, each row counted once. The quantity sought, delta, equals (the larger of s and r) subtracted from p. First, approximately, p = 0.021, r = 0.019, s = 0.033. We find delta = -0.011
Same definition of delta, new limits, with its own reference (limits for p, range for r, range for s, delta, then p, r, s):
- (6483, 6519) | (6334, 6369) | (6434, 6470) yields 0.012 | 0.034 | 0.016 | 0.021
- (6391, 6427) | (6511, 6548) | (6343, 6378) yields 0.044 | 0.049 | -0.010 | 0.005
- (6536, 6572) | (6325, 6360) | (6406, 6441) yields -0.028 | -0.007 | 0.021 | 0.011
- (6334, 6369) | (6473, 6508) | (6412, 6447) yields -0.021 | 0.016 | 0.037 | -0.002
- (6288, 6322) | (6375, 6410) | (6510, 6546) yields -0.028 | 0.030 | 0.058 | -0.007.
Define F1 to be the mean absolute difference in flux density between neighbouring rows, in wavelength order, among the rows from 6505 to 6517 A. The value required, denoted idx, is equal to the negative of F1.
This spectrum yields -0.61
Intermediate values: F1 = 0.6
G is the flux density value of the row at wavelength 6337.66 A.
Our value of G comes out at 99.93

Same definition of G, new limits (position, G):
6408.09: 98.31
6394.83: 99.88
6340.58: 100.8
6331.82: 102.6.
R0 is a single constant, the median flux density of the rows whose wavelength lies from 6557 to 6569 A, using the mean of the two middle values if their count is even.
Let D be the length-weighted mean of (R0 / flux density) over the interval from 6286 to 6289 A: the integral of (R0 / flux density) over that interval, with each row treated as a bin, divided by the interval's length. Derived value 1.02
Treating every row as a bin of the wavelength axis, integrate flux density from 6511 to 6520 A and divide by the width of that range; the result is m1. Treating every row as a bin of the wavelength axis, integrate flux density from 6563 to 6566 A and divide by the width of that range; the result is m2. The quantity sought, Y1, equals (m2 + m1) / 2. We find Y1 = 105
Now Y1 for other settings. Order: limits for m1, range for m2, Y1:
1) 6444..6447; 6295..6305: 105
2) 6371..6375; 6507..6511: 105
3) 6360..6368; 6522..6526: 106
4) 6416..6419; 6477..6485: 102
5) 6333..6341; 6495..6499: 100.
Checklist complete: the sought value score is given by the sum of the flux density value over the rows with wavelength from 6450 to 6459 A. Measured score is 604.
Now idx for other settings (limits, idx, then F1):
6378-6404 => -0.20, 0.2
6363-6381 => -0.85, 0.8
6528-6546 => -0.63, 0.6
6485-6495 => -0.26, 0.3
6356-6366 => -0.77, 0.8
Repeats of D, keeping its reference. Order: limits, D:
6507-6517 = 0.99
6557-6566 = 1.00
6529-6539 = 0.99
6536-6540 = 0.98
